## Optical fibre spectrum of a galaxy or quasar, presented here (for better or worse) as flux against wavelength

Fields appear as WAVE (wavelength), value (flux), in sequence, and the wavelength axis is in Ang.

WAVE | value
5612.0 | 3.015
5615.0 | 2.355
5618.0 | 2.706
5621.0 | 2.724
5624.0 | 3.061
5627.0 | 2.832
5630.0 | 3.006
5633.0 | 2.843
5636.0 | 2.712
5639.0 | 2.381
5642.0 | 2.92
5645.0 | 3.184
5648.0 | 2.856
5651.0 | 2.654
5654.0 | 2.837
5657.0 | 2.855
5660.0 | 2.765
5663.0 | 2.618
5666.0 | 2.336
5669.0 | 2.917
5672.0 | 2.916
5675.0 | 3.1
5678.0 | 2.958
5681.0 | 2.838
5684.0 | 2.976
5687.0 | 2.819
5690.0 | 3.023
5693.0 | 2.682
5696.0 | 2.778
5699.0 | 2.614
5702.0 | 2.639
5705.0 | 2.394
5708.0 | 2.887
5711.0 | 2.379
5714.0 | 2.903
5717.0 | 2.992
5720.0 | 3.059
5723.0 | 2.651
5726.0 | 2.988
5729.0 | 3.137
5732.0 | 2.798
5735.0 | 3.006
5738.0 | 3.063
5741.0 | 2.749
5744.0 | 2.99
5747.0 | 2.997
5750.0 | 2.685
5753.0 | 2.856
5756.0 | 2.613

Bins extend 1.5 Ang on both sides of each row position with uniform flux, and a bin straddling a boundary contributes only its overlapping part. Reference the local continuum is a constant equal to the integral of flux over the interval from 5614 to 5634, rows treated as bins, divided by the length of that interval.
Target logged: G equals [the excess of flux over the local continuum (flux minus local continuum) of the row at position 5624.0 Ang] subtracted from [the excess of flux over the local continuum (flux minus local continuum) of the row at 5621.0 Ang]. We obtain -0.3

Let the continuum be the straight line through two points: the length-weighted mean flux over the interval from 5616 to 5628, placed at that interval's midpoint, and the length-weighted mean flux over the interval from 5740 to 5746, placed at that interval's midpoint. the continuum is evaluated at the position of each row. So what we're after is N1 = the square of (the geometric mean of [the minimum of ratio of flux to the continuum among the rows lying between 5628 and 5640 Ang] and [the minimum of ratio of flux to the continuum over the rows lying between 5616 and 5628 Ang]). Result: 0.81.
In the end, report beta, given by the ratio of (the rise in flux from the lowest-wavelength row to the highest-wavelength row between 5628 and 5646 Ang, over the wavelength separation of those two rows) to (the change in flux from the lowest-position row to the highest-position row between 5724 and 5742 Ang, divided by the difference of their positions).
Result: -1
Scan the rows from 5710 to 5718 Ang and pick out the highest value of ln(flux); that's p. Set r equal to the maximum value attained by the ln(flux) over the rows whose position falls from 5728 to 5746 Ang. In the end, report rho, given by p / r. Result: 0.96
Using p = 1.10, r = 1.14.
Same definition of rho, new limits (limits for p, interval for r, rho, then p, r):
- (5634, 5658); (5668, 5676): 1.02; 1.16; 1.13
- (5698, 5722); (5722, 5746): 0.98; 1.12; 1.14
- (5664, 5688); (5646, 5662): 1.08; 1.13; 1.05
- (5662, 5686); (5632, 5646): 0.98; 1.13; 1.16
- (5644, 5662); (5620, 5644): 1.04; 1.16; 1.12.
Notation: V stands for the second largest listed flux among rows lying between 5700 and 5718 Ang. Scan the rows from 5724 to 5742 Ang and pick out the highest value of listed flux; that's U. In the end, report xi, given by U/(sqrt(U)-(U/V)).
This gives 4.5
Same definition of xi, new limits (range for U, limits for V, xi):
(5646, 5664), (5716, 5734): 3.8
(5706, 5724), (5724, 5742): 4.1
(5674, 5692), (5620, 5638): 4.3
